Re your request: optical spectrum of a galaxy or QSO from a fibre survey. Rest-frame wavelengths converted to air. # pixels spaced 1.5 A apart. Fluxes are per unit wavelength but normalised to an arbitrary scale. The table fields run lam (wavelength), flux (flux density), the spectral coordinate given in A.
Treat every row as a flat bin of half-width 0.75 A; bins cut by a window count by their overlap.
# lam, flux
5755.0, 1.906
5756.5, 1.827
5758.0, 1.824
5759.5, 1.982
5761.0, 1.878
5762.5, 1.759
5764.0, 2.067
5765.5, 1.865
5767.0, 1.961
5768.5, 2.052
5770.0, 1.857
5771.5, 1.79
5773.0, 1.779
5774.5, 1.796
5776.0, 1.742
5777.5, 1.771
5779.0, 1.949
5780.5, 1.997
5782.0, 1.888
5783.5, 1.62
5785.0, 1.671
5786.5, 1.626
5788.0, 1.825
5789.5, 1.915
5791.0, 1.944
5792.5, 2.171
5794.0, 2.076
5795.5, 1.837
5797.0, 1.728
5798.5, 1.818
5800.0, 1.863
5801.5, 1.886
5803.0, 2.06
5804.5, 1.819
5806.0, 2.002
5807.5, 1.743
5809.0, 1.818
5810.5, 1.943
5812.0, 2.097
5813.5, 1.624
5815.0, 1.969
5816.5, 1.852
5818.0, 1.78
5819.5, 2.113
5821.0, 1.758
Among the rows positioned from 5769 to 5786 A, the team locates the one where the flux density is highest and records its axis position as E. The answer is 5780.5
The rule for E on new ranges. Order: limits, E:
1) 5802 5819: 5812.0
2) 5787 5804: 5792.5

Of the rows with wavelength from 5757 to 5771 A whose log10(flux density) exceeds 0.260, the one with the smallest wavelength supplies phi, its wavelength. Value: 5758.0 A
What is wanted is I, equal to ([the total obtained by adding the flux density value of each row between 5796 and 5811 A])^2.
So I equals 349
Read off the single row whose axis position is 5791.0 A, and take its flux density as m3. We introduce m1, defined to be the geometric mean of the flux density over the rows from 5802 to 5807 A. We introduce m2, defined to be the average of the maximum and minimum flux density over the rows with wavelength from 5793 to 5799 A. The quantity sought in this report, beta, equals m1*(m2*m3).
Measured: 7.2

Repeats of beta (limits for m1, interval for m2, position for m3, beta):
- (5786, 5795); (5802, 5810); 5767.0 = 7.2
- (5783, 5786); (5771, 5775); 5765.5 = 5.5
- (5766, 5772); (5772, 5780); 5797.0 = 6.1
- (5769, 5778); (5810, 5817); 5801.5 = 6.3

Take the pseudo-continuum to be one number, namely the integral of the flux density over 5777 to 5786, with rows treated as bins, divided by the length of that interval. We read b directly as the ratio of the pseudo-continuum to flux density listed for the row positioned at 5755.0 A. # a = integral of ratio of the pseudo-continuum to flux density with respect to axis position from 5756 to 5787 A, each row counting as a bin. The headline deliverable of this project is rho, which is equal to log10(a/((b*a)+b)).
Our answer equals 0.008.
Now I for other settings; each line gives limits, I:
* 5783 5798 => 339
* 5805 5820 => 359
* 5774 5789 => 320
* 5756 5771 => 364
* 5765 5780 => 345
